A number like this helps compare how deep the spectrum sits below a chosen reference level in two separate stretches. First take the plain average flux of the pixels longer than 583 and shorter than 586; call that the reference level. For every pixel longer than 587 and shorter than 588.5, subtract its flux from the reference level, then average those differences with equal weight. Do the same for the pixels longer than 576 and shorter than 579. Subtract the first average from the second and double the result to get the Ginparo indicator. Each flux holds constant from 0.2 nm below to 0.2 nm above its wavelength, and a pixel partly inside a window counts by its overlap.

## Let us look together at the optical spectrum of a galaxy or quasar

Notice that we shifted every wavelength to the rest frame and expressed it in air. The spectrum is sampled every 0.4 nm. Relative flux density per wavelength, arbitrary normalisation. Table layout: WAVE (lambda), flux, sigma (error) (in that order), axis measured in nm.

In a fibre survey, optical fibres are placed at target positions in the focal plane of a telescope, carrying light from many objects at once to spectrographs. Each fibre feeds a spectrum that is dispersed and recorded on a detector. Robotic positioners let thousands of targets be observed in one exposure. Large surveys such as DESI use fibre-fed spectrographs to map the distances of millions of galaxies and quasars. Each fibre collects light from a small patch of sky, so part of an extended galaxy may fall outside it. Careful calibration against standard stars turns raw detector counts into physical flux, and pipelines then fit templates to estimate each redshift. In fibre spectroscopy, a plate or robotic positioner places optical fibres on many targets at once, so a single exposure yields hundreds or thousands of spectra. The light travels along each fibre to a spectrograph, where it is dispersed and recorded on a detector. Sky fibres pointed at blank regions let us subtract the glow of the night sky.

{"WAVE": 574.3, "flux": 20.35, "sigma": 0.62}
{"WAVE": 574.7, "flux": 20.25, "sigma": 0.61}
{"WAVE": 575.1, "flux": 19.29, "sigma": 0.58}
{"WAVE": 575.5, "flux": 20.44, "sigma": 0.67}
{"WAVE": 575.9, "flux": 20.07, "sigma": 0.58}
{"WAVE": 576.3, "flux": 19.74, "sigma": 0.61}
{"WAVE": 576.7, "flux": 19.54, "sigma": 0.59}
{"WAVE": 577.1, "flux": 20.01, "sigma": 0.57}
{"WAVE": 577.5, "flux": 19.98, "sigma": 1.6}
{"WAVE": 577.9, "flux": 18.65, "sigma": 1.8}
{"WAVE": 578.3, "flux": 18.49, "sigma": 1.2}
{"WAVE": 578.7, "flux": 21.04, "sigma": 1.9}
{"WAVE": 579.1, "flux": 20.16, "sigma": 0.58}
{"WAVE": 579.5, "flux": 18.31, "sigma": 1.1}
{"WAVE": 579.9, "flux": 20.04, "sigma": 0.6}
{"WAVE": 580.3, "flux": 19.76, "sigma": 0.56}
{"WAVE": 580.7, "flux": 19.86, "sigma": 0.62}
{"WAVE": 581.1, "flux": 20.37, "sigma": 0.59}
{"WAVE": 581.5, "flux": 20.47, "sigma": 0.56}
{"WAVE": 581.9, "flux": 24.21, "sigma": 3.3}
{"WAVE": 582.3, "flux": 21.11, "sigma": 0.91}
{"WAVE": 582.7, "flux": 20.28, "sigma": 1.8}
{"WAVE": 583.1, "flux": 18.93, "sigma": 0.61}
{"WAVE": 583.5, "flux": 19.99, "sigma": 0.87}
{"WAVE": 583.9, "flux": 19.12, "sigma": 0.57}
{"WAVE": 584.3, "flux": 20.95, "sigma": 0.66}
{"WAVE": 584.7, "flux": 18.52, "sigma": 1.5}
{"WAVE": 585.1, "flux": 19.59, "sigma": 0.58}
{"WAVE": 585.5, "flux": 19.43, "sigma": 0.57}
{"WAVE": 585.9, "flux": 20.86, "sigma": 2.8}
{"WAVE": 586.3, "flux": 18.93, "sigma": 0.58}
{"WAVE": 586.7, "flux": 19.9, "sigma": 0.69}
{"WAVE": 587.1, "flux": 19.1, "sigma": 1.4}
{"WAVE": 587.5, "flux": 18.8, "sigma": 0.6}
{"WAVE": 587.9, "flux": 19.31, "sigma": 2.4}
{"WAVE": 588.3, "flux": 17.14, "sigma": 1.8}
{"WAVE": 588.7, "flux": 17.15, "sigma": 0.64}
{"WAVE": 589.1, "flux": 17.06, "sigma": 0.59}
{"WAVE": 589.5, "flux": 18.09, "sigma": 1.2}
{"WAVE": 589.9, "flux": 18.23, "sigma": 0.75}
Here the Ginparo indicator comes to -2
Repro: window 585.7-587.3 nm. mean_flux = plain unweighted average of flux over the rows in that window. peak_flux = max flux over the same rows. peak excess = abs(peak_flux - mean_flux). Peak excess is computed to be 1.16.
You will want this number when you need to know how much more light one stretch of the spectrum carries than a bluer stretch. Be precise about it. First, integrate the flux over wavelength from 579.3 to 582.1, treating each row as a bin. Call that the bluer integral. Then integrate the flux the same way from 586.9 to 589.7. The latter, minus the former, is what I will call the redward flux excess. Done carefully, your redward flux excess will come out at -6.5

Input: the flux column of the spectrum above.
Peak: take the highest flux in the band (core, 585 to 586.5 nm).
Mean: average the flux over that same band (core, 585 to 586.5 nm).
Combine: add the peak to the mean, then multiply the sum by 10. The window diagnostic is 406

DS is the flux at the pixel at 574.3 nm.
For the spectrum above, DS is 20.35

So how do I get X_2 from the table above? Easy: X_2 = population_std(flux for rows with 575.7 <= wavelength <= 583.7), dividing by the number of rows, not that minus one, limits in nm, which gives 1.2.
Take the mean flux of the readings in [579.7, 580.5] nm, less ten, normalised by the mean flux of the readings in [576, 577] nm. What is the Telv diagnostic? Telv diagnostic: 0.50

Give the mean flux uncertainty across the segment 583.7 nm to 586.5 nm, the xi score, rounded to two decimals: 1.04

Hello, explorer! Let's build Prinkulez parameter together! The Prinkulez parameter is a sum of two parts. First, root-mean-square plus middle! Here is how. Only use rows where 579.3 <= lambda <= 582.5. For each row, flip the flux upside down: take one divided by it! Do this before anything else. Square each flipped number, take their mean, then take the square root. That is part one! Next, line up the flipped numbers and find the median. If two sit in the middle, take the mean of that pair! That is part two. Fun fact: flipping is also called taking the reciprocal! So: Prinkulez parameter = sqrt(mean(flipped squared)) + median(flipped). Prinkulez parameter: 0.099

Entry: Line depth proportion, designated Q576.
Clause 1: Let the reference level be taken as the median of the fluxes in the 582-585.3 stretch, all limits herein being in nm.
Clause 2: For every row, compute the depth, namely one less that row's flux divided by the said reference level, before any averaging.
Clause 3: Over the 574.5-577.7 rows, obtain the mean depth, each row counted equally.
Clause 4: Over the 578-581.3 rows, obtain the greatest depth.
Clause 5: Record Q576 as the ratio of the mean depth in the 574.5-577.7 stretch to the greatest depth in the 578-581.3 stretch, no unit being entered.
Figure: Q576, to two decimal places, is -0.08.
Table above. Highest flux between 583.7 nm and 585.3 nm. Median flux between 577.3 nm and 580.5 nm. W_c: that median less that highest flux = -1.1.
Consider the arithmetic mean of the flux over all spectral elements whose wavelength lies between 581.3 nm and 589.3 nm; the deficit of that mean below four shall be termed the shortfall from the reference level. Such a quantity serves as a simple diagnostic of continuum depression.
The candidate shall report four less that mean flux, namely -15.5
